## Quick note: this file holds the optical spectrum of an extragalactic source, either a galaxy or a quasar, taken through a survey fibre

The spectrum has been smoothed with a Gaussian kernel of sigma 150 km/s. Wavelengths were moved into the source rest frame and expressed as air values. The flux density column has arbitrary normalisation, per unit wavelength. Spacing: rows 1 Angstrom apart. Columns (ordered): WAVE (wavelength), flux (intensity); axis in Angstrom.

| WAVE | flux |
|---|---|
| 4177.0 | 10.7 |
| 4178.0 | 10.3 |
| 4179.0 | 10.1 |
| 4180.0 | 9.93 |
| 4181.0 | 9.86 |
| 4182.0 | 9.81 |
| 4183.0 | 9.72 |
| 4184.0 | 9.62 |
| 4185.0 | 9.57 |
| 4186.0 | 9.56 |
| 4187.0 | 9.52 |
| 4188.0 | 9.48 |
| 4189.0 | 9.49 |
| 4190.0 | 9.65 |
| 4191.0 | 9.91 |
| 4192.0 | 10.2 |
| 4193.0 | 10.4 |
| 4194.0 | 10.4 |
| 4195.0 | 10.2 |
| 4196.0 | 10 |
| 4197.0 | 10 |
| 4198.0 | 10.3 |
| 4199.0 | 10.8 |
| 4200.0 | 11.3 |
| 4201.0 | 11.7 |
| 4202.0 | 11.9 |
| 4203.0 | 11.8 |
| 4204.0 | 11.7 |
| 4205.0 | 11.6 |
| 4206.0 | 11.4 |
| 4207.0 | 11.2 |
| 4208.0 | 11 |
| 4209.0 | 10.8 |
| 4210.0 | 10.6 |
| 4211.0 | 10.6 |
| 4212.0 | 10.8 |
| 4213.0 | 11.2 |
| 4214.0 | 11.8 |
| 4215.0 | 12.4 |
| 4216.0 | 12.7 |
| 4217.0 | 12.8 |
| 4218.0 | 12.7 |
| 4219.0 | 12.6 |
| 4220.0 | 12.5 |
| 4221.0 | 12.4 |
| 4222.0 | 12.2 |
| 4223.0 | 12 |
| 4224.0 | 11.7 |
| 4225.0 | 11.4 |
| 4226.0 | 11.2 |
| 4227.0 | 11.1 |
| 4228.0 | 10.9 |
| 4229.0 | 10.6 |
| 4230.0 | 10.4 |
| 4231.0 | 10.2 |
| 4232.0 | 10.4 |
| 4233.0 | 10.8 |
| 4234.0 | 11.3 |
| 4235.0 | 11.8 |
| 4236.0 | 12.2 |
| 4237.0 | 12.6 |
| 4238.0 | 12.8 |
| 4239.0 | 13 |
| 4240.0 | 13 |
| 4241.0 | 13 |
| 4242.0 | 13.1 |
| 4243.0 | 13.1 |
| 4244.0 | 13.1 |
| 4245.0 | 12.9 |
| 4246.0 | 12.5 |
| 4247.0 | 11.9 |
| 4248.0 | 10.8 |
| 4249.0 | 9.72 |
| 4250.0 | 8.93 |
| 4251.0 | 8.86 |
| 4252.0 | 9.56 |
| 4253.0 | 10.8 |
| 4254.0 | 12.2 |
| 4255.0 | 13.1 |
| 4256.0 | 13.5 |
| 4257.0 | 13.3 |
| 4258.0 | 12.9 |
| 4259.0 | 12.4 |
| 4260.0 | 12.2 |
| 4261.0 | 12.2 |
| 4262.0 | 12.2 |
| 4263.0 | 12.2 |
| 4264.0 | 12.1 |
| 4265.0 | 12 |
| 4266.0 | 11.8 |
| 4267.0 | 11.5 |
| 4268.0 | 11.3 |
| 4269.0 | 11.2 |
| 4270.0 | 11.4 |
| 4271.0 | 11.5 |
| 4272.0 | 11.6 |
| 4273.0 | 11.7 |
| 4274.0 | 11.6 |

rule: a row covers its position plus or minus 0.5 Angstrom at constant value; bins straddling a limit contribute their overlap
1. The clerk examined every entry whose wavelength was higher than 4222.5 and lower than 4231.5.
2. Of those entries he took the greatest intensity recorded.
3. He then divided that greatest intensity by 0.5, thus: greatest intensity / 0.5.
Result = 24.0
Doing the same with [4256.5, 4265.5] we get 26.6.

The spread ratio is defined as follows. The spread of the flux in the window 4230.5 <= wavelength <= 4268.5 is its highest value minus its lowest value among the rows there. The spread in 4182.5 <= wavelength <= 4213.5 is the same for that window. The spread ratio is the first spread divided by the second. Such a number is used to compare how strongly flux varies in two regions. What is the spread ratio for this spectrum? 1.9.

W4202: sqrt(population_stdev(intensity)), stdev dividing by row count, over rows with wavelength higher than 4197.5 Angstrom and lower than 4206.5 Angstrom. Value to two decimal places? 0.70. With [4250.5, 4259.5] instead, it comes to 1.27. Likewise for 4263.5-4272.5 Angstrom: 0.54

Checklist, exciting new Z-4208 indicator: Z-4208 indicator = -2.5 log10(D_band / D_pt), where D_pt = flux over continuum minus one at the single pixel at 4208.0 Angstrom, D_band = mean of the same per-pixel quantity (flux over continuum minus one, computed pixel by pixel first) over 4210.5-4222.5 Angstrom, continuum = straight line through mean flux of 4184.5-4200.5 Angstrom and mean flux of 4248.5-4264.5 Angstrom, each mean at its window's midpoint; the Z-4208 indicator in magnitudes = -1.0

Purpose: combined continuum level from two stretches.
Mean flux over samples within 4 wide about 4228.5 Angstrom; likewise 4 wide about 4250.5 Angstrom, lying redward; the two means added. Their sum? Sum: 20.0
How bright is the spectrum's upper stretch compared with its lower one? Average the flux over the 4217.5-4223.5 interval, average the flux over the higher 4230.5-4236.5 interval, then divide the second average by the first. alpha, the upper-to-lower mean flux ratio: 0.90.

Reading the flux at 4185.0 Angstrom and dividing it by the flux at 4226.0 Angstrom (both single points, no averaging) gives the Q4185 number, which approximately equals 0.85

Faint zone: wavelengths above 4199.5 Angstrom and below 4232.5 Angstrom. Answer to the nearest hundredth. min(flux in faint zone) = 10.20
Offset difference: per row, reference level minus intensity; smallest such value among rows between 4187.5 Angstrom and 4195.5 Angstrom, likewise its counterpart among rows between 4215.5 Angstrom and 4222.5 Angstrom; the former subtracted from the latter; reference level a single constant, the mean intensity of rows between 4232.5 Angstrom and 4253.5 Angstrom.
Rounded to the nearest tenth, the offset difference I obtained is -2.4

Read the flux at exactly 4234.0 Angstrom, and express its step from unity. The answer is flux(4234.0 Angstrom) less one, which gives 10.3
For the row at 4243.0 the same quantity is 12.1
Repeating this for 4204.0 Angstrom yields 10.7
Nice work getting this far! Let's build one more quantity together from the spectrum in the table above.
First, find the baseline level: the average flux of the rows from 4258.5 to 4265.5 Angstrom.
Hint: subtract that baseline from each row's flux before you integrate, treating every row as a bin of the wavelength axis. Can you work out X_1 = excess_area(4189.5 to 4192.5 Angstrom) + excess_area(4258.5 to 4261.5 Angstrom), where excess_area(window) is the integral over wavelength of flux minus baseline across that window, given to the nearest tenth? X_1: -6.6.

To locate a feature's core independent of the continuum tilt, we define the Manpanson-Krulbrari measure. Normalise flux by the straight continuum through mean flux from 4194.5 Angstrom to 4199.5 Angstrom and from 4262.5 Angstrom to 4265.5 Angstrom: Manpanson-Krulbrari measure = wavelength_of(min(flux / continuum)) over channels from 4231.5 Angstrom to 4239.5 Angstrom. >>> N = 4232.0 Angstrom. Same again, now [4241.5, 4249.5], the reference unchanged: 4249.0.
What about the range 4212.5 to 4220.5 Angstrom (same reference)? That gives 4213.0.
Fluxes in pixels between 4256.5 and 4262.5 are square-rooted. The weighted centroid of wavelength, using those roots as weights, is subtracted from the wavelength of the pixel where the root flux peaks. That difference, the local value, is -2.5 Angstrom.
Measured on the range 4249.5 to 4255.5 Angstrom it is 2.4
